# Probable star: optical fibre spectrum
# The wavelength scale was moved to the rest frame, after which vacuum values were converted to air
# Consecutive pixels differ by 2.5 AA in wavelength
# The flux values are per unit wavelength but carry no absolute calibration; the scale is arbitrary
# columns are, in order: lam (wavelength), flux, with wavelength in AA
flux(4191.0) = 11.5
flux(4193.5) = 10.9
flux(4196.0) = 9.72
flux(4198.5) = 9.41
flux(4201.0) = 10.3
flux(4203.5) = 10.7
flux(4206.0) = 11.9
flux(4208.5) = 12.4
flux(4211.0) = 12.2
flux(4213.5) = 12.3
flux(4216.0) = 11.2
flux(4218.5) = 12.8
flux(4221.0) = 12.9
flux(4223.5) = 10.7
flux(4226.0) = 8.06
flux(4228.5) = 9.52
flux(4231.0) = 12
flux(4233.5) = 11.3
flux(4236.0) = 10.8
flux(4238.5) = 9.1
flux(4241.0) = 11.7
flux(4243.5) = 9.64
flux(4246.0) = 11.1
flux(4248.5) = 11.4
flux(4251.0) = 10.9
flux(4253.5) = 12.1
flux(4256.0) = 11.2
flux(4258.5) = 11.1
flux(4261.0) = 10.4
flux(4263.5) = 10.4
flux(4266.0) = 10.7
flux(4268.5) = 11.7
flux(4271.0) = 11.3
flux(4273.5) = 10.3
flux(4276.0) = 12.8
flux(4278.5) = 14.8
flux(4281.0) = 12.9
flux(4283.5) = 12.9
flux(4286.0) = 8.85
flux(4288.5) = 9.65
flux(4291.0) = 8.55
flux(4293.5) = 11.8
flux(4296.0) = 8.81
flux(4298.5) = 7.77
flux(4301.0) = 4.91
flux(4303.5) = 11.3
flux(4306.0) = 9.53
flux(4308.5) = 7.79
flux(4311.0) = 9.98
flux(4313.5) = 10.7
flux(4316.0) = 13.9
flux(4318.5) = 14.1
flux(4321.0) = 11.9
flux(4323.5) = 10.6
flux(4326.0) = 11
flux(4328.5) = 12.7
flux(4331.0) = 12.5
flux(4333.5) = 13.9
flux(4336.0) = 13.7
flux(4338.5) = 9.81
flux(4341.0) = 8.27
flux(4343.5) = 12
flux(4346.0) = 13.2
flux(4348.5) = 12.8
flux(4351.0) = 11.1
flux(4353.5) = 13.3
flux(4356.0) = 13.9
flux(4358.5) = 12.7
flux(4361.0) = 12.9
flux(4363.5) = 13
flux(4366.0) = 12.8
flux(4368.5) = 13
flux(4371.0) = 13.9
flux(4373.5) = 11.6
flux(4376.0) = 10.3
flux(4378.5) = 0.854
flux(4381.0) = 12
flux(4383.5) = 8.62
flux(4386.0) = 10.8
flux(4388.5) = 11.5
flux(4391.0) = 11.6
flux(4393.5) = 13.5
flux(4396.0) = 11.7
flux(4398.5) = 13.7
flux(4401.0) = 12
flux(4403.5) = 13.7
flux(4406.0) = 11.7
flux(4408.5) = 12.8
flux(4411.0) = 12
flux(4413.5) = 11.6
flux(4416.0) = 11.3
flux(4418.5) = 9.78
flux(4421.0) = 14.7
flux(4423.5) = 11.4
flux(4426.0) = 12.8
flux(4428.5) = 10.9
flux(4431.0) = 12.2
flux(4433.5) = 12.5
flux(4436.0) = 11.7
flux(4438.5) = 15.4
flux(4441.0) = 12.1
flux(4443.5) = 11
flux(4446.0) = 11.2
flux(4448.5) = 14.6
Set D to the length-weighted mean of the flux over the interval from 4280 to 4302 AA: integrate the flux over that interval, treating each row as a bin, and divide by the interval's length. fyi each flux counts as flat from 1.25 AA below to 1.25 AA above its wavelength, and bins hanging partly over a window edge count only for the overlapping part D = 9.6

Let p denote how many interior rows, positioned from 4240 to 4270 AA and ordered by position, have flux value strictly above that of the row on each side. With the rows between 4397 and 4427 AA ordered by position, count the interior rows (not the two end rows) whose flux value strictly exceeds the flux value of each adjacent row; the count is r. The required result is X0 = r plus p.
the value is 5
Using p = 2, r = 3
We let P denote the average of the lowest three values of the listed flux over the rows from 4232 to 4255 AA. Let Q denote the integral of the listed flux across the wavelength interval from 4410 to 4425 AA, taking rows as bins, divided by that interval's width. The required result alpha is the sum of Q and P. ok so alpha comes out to 21.7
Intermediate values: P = 9.85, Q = 11.8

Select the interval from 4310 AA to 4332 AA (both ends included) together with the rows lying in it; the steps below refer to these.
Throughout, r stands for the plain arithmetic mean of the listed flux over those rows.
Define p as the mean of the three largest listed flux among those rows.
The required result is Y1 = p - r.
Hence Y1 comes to 1.6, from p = 13.6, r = 11.9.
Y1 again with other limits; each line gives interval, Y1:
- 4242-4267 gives 0.7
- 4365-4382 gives 2.6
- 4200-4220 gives 0.8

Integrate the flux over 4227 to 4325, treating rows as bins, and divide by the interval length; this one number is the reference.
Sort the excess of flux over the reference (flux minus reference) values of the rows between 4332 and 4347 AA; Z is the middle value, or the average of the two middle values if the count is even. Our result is 1.8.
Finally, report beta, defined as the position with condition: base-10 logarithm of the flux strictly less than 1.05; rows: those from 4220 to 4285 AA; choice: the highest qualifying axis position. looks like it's 4273.5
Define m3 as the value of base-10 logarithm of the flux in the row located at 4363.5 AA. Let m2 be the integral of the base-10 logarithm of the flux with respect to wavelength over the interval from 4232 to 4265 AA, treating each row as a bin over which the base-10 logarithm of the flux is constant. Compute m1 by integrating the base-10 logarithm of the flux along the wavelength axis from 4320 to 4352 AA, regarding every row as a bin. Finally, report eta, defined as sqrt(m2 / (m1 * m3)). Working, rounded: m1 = 34.2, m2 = 34.1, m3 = 1.11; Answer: 0.95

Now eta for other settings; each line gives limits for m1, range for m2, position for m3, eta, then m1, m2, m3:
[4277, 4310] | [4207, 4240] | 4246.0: 1.01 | 32.5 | 34.5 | 1.05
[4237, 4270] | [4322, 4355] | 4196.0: 1.02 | 34.2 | 35.4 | 0.99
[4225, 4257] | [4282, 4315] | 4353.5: 0.93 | 32.8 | 31.9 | 1.12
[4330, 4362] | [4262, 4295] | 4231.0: 0.96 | 34.7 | 34.5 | 1.08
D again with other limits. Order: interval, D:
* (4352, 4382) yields 11.7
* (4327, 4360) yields 12.3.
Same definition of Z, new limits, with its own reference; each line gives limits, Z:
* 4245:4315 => 0.0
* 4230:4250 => 0.4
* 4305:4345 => 0.7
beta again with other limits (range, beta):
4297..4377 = 4376.0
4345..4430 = 4428.5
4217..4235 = 4228.5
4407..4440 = 4428.5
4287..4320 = 4313.5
